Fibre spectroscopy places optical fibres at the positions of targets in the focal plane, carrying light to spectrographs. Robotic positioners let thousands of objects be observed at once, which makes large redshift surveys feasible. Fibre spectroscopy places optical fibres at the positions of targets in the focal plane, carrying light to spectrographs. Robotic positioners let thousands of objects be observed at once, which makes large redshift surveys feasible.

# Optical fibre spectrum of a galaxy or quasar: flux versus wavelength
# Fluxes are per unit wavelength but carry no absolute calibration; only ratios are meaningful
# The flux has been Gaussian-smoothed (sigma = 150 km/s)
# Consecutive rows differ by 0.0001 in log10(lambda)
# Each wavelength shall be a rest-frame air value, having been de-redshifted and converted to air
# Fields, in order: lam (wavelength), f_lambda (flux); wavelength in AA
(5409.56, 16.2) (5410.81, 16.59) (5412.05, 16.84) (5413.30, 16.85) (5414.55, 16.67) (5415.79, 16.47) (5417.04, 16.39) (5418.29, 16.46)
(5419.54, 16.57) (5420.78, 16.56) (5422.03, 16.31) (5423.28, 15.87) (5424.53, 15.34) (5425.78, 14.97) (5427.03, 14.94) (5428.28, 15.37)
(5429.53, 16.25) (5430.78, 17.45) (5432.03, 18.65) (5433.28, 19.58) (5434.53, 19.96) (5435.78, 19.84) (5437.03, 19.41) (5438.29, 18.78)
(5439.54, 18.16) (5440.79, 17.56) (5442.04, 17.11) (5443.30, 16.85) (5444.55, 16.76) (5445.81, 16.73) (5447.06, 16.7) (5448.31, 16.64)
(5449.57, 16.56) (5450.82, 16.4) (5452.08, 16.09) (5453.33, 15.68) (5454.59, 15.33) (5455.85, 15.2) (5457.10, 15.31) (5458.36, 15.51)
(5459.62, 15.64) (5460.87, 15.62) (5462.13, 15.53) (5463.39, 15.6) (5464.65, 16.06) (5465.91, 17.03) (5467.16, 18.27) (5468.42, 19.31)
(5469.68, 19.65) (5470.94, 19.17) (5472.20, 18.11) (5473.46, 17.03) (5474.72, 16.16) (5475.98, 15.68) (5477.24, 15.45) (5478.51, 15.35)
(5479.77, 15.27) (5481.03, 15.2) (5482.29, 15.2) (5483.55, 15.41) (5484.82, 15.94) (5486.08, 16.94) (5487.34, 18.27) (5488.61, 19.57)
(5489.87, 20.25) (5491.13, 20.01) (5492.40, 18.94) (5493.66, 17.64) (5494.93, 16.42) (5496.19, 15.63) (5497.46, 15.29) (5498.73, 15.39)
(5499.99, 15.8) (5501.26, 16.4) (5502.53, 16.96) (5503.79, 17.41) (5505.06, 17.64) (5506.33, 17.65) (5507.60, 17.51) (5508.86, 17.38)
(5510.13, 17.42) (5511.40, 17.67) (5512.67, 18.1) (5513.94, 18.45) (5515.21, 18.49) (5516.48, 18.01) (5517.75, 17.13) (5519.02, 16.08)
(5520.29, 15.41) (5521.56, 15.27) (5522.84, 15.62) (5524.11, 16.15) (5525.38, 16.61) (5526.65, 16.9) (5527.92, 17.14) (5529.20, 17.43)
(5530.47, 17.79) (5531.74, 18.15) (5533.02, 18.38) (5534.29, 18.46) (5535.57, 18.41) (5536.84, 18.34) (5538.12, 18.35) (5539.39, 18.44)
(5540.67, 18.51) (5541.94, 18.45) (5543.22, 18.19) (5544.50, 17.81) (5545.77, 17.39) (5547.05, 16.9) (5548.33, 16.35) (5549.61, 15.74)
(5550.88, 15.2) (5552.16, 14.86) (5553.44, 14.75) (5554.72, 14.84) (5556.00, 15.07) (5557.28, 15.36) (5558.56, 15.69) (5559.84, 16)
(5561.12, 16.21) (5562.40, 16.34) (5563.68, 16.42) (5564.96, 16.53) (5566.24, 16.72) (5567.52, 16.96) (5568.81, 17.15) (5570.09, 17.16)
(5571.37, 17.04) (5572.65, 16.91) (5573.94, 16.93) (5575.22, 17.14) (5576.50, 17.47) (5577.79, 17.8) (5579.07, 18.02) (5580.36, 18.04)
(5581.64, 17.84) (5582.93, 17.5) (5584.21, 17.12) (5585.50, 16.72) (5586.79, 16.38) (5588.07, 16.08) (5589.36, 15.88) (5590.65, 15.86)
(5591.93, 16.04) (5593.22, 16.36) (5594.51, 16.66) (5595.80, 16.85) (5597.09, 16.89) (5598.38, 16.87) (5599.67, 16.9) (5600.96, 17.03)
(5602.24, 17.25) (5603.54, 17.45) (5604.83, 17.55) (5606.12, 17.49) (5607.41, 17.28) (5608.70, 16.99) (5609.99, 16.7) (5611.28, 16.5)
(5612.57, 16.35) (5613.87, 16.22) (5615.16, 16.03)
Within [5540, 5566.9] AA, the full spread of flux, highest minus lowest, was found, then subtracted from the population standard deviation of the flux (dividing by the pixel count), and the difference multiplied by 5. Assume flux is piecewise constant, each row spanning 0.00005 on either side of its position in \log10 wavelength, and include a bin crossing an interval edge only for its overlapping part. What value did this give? -13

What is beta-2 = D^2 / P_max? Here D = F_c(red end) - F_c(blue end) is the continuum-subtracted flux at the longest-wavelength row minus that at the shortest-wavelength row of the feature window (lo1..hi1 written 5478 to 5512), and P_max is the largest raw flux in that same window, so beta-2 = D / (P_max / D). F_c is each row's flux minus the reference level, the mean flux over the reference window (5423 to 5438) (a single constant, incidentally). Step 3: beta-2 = 0.27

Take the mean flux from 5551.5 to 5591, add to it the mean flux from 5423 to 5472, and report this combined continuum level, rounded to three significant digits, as 33.5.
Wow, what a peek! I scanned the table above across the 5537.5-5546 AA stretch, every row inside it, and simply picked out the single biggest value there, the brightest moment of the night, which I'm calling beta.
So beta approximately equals 18.51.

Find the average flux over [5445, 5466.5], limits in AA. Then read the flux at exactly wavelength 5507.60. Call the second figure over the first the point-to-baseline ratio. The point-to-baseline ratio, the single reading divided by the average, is 1.10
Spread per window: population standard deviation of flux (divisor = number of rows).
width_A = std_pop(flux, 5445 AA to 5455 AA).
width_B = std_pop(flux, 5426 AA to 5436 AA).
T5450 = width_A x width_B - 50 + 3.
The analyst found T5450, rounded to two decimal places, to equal -46.07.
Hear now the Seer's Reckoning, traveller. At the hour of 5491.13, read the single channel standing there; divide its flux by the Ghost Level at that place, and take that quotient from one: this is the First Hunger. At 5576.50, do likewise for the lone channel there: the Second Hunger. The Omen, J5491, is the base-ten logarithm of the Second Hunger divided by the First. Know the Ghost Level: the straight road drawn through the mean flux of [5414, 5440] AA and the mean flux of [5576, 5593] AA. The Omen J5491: -0.8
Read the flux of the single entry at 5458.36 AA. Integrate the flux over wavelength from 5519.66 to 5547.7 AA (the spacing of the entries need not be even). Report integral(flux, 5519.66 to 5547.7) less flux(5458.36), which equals 474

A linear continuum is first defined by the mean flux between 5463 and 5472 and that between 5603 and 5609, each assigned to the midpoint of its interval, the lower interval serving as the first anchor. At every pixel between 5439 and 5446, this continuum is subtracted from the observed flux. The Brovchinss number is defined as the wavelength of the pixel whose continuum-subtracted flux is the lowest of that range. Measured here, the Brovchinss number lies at 5445.81 AA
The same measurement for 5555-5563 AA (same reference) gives 5556.00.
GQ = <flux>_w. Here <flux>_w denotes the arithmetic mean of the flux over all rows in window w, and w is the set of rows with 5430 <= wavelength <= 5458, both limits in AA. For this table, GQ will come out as 17.3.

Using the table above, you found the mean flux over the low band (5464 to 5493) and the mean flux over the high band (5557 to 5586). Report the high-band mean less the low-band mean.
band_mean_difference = -0.4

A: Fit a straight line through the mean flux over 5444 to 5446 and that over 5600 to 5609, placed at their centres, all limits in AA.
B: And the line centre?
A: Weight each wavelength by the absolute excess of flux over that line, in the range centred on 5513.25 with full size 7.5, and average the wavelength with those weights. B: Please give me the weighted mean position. 5513.9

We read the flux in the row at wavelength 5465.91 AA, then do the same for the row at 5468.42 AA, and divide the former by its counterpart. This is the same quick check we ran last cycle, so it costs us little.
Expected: 0.88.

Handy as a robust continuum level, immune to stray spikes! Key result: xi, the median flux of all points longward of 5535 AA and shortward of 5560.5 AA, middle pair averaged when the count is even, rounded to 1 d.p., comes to 16.6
